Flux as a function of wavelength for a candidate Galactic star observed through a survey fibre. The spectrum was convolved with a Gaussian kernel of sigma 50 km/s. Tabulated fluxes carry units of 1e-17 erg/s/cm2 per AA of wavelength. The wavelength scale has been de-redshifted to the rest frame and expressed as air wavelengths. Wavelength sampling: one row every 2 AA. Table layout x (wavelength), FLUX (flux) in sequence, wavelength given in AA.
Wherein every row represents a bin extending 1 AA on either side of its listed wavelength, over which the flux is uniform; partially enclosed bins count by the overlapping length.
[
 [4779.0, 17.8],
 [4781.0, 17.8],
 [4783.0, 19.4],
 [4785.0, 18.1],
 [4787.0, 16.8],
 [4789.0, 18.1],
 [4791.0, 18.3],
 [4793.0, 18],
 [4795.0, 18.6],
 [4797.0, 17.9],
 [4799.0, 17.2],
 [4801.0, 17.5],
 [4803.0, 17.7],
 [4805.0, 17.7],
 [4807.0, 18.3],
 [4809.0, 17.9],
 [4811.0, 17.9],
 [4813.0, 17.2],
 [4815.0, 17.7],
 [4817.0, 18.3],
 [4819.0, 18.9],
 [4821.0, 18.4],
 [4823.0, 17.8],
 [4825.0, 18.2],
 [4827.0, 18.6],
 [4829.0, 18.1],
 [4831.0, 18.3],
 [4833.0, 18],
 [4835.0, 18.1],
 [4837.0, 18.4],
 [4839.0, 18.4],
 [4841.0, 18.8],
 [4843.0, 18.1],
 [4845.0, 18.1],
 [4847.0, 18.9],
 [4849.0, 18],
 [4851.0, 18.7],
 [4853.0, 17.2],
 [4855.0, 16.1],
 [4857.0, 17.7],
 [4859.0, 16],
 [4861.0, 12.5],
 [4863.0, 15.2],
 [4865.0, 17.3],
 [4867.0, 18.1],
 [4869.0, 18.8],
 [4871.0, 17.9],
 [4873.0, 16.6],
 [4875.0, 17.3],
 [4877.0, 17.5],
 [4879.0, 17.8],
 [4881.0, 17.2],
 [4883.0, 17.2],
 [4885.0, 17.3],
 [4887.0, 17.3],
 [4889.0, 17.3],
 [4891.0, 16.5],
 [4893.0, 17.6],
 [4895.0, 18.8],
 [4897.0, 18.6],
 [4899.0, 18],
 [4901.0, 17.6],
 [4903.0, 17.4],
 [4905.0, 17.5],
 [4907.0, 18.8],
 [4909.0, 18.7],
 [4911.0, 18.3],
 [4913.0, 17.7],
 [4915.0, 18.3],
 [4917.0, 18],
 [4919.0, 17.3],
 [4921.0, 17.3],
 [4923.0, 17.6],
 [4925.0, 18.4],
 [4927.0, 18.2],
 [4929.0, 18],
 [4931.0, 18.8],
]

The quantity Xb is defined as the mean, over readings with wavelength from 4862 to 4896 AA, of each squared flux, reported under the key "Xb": 303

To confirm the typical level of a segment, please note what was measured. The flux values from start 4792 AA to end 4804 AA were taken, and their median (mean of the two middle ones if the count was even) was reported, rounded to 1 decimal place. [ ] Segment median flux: 17.8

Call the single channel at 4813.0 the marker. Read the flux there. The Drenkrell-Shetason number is 17.2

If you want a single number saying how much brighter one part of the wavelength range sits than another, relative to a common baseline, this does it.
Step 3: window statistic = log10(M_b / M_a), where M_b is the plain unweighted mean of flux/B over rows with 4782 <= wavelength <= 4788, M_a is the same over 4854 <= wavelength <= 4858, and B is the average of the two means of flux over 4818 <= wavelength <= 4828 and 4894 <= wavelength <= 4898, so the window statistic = 0.030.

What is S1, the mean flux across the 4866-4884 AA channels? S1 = 17.6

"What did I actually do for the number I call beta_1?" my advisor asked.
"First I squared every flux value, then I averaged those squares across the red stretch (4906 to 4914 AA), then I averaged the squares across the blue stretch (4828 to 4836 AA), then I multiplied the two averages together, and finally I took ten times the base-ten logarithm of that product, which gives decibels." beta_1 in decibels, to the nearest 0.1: 50.5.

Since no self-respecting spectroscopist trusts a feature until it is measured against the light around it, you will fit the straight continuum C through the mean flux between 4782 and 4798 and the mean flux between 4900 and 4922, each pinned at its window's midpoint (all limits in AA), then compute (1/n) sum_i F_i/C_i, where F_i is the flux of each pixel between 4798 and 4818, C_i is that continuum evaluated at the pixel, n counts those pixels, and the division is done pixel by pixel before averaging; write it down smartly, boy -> 0.98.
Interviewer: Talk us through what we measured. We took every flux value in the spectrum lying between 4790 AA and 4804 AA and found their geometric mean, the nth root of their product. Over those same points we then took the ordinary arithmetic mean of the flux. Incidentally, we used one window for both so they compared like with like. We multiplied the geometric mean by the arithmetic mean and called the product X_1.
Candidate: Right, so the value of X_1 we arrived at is 320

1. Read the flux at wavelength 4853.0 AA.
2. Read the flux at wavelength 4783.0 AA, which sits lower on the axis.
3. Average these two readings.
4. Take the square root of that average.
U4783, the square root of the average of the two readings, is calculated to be 4.28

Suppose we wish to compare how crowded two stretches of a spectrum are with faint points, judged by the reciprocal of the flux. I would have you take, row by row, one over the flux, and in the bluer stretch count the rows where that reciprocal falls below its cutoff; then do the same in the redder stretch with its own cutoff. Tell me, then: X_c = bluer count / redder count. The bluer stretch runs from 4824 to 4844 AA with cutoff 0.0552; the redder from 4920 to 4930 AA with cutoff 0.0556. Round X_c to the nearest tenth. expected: 2.0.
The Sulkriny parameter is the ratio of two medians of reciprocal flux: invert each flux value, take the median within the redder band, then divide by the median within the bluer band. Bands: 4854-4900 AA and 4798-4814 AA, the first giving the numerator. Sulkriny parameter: 1.023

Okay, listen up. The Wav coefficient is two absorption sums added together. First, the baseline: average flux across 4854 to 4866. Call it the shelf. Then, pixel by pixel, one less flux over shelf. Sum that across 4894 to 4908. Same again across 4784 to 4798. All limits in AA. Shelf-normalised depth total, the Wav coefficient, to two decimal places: -1.98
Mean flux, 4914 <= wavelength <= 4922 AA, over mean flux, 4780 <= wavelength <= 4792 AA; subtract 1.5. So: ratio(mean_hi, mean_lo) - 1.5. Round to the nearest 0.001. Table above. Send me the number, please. -0.520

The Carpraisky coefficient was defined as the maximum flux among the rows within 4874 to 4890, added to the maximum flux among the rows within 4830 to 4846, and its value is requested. 36.6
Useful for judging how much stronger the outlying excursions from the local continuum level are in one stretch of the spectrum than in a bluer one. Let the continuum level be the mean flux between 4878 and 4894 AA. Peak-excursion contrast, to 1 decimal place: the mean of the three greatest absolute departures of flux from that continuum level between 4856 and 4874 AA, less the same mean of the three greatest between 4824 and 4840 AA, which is 1.6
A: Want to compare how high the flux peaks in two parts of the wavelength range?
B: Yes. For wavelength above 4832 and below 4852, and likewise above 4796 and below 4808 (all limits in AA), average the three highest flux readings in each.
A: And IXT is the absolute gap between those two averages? 0.83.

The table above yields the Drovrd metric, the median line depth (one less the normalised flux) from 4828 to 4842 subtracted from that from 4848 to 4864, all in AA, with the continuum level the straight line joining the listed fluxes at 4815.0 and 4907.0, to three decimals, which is 0.106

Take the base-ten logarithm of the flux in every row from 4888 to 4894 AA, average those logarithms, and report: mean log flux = 1.234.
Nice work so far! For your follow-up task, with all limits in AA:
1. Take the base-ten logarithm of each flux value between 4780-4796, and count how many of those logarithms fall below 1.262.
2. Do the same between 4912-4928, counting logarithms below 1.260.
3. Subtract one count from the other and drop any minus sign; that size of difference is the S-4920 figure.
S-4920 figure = 0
